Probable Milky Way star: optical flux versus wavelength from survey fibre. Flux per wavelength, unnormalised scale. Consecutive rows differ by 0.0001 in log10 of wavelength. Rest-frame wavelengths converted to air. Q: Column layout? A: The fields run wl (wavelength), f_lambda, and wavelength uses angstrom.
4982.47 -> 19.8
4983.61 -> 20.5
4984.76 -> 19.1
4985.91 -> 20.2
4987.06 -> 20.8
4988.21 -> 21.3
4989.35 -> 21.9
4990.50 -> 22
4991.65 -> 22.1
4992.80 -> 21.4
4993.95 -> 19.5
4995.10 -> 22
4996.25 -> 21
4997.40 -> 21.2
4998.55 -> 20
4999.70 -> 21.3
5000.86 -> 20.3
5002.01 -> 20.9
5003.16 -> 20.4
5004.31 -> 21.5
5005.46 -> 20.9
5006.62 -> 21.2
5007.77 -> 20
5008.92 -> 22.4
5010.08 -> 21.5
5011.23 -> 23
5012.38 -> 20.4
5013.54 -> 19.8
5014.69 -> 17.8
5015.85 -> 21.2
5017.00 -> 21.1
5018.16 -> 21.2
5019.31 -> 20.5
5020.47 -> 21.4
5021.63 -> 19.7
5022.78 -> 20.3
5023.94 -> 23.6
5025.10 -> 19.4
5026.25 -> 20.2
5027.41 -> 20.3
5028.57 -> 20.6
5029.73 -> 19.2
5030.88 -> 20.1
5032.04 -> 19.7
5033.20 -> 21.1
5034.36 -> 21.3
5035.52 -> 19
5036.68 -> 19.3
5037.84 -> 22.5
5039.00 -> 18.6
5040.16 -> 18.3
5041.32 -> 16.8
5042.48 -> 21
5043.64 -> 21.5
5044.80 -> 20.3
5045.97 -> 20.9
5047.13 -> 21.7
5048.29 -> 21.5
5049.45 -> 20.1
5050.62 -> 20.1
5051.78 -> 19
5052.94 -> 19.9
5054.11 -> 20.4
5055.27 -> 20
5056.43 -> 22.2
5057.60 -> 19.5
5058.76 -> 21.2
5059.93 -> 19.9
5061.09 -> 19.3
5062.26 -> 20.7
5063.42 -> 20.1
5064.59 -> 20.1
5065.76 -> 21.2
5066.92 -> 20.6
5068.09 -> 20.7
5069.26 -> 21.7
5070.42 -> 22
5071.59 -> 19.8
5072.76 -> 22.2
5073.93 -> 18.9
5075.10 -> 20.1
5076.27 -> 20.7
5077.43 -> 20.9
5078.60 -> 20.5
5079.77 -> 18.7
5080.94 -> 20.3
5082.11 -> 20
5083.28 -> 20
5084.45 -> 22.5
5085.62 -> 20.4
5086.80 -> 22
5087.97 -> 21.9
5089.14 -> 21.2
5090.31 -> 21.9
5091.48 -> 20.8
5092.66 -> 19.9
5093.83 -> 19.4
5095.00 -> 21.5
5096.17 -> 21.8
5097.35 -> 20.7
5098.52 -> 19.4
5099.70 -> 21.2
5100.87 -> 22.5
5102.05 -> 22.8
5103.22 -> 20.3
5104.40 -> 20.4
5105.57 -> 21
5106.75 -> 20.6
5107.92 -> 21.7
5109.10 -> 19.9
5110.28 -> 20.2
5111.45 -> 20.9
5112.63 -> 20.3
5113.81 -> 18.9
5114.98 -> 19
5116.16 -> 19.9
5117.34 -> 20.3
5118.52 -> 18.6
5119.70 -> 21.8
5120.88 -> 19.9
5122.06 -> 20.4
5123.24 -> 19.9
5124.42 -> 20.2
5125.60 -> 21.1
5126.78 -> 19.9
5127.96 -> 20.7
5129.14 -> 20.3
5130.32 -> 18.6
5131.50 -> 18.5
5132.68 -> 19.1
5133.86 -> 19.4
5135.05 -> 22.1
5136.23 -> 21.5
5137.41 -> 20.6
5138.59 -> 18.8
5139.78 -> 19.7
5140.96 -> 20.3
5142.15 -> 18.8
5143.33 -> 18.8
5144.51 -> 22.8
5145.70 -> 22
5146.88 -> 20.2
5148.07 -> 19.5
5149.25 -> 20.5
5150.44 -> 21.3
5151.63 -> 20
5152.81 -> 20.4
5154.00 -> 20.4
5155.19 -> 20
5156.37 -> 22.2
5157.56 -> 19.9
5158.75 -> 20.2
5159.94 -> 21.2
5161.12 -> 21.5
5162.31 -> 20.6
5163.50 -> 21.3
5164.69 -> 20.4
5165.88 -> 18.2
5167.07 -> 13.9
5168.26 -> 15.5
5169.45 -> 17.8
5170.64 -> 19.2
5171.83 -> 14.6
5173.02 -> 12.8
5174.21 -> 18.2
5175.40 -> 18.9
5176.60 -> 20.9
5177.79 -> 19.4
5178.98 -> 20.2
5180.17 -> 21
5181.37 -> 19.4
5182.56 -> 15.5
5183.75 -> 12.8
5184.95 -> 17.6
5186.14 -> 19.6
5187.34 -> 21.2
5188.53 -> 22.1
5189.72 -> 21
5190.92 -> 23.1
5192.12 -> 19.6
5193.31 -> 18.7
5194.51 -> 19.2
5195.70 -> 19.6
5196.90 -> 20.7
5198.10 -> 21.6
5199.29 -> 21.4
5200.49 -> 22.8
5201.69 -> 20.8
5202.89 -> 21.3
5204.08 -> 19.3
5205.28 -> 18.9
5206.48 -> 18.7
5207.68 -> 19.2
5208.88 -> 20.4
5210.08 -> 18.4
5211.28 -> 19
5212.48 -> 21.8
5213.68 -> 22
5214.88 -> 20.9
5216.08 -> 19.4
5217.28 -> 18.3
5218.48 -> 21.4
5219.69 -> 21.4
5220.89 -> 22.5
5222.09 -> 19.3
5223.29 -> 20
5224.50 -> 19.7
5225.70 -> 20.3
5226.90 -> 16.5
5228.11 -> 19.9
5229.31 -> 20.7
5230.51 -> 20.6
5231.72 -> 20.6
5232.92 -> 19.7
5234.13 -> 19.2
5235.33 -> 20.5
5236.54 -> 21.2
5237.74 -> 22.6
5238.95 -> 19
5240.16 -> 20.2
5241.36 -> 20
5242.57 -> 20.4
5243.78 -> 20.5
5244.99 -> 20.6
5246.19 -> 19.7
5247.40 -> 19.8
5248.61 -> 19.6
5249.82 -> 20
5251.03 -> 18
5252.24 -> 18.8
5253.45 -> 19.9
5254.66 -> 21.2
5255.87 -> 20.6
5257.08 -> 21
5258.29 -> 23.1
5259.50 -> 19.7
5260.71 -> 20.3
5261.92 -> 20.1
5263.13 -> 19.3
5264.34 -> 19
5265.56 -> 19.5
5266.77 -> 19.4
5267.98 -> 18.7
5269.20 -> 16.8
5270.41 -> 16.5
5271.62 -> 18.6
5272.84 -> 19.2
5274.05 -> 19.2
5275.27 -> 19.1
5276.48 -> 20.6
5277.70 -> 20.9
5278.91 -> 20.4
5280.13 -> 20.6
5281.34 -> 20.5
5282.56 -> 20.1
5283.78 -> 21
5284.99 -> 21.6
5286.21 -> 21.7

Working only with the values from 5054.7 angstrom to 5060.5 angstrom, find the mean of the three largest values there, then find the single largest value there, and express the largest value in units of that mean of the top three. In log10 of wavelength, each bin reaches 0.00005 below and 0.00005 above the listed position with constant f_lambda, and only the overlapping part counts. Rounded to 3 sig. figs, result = 1.05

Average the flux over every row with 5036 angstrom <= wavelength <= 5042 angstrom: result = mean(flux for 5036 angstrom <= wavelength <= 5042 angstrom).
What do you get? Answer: 19.1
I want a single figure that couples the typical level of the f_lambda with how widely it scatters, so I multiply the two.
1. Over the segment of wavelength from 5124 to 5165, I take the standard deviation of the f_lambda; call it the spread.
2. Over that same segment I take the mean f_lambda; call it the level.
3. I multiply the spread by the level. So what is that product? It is 22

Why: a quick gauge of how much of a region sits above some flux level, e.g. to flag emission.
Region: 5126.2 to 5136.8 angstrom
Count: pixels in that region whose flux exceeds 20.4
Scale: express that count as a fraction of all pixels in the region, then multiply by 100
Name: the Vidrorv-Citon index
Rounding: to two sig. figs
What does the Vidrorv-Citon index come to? 33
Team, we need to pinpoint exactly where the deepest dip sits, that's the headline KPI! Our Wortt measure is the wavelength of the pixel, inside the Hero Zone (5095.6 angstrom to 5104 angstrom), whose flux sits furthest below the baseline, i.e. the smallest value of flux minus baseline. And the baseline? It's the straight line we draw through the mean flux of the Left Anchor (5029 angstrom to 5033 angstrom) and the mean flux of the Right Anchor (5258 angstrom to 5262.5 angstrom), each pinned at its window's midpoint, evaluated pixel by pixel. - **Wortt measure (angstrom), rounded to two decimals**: 5098.52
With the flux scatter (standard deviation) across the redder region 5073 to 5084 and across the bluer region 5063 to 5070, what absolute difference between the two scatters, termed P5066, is 0.1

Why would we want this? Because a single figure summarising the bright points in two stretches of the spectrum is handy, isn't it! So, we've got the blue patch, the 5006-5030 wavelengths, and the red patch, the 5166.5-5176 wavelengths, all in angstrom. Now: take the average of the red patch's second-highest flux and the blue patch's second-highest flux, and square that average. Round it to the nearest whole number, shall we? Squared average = 439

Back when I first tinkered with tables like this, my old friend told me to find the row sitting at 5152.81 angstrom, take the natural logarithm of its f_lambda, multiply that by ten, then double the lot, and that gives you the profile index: 60.3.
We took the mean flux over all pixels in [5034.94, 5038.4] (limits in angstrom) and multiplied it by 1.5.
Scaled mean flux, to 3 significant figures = 30.4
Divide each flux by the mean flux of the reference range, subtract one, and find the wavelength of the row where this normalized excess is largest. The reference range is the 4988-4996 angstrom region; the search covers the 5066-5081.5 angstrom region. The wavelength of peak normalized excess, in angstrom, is 5072.76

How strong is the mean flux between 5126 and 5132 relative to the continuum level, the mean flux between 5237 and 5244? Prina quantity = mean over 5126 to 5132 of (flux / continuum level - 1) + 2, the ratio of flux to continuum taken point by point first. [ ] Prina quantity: 1.96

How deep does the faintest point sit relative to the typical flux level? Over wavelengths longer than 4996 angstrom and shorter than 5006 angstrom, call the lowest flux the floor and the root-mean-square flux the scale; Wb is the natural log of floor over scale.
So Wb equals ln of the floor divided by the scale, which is -0.04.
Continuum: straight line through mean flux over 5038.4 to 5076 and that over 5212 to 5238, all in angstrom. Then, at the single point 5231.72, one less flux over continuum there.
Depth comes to -0.01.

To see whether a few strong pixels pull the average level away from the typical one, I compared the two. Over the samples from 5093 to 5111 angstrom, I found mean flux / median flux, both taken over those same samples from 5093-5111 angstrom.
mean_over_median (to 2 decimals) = 1.01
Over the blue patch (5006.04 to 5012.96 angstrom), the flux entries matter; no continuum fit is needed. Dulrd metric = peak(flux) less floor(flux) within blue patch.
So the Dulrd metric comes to 3.0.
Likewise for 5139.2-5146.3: 4.0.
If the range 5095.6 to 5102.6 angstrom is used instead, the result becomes 3.4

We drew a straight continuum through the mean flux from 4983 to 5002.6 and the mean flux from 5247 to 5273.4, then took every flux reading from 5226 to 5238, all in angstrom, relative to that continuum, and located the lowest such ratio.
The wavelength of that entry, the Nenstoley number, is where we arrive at 5226.90 angstrom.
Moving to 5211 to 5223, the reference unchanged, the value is 5217.28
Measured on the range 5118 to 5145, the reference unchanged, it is 5131.50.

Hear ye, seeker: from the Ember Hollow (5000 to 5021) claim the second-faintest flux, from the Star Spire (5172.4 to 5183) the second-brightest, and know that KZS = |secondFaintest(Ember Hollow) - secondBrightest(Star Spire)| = 1.1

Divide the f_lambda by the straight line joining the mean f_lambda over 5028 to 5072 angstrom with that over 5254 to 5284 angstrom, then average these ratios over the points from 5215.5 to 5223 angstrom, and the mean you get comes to 1.023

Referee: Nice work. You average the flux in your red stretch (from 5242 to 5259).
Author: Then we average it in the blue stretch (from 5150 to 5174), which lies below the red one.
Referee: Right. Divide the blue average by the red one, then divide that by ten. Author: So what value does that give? 0.094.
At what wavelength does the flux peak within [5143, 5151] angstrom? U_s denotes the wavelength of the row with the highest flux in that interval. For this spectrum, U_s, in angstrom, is 5144.51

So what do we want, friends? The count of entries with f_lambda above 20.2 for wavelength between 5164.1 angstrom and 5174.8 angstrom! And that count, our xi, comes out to 1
